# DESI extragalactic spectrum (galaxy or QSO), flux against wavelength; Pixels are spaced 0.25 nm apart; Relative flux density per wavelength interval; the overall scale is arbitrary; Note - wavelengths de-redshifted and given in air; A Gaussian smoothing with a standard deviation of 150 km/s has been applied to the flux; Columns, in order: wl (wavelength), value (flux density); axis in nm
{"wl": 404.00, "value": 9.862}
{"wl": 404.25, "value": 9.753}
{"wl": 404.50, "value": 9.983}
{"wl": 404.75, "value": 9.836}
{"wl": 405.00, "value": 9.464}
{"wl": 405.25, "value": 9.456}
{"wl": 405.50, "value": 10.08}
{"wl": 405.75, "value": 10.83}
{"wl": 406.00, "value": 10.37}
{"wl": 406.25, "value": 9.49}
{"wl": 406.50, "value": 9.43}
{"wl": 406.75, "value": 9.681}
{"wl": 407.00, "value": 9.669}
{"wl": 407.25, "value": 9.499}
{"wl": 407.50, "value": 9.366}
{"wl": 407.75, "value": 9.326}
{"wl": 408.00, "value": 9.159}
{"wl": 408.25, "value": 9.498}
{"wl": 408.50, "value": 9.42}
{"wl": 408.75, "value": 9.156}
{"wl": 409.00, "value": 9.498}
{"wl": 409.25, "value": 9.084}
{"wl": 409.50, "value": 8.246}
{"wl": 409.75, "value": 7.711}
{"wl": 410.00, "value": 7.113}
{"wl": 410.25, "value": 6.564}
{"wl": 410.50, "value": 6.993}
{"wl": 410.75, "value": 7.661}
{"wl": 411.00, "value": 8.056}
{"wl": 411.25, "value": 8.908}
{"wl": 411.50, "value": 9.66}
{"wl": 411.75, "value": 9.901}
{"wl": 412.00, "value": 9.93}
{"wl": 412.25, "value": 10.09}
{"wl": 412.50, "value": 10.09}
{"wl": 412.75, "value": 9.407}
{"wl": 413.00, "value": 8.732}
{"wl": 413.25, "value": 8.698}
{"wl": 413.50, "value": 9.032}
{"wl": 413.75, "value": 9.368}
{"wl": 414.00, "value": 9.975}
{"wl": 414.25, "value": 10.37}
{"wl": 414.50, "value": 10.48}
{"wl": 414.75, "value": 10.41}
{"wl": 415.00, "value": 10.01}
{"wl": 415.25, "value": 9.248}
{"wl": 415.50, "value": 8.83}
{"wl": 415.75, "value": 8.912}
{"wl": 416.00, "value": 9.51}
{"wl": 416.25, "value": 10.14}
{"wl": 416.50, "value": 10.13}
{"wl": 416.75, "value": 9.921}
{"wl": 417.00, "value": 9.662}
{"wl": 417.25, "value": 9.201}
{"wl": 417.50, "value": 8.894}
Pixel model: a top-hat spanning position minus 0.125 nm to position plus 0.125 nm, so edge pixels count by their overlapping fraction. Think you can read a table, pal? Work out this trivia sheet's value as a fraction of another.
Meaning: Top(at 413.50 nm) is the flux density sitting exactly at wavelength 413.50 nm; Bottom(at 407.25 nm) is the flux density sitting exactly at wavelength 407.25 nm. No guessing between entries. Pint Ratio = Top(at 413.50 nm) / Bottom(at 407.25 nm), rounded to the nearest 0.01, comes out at 0.95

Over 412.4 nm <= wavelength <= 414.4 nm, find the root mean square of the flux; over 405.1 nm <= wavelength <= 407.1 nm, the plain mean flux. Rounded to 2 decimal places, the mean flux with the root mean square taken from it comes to 0.40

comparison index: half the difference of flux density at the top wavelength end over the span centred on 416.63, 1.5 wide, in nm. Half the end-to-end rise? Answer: -0.2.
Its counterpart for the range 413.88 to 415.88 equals -0.5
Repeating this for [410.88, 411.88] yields 0.9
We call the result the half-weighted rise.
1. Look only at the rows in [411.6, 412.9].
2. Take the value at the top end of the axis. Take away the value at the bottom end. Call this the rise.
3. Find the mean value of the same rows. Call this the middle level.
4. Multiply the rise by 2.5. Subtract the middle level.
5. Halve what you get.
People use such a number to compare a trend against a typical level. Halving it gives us -6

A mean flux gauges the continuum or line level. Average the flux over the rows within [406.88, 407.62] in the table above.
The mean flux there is 9.51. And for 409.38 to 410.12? 7.69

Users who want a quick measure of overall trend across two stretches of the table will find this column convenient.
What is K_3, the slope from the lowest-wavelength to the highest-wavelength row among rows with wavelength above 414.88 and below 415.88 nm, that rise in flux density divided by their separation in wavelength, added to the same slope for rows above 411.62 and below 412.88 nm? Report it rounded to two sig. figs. -2.0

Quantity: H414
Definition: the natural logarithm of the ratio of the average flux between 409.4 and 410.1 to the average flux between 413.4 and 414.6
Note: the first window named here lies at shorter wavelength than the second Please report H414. -0.25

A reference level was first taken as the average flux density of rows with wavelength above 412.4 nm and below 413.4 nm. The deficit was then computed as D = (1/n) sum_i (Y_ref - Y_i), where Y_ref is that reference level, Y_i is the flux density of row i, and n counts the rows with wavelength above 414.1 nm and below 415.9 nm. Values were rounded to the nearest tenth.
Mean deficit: -0.5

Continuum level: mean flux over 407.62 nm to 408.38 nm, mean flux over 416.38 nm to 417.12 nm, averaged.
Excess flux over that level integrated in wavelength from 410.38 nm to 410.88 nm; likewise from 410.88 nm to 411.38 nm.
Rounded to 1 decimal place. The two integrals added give -1.7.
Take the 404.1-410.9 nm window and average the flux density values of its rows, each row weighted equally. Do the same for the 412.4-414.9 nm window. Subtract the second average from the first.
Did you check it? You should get -0.53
